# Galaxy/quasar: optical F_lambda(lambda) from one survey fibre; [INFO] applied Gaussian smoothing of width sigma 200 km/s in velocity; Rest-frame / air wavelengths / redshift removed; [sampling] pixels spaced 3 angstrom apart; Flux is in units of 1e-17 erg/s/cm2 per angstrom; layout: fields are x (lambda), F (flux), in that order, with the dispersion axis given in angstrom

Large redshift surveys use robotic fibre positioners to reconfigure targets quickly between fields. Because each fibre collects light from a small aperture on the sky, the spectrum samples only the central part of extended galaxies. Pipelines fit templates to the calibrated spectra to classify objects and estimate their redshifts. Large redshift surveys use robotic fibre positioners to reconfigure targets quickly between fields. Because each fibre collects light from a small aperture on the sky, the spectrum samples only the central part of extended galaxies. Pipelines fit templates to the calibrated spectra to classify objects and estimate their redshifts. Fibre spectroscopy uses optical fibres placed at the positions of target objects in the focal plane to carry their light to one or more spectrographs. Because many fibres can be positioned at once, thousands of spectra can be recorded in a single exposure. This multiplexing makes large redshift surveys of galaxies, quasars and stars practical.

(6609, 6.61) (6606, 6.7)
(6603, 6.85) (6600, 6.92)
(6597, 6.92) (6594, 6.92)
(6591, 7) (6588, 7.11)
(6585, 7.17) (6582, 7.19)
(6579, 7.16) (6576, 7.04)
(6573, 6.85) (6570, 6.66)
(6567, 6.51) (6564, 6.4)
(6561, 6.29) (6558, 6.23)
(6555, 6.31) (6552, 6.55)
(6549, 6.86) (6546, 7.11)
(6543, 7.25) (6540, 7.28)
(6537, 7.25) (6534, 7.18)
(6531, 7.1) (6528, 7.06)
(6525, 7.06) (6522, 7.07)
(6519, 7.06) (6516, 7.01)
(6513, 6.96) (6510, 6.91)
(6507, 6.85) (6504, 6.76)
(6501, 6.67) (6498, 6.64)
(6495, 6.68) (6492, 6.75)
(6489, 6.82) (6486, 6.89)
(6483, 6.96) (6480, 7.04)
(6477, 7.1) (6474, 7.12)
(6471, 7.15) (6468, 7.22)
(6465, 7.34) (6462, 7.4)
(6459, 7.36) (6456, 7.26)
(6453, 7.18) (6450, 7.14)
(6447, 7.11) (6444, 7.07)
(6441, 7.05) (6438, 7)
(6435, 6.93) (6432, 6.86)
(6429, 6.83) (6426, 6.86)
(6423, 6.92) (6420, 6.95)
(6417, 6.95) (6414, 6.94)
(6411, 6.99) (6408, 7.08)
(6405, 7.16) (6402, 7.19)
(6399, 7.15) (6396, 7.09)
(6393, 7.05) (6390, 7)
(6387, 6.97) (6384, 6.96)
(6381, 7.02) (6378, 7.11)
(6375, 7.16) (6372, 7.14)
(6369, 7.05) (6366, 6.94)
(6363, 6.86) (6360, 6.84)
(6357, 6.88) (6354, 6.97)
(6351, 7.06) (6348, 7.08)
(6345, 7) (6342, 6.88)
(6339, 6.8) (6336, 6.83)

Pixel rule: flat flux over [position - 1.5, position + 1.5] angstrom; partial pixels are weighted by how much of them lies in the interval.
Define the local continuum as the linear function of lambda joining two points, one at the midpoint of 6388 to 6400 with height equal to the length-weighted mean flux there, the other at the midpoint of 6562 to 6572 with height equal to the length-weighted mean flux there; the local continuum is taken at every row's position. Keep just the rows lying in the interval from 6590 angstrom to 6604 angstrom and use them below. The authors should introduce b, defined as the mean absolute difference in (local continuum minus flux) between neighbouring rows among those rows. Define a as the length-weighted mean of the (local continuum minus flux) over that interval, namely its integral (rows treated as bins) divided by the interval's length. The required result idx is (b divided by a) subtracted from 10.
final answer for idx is 10.1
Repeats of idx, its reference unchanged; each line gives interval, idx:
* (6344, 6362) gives 9.7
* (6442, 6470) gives 10.2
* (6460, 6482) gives 10.1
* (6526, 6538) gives 10.1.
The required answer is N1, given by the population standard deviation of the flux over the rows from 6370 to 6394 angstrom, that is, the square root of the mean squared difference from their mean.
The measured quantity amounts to 0.07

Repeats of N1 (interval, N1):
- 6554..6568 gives 0.10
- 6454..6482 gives 0.12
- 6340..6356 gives 0.07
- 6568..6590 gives 0.18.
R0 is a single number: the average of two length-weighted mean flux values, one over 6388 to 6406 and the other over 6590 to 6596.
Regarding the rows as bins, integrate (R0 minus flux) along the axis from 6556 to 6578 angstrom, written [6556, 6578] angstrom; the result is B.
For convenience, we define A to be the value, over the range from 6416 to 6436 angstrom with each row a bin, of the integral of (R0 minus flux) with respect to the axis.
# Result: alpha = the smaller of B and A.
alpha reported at 3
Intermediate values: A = 3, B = 9.9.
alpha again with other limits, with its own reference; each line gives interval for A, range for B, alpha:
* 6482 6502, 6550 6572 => 5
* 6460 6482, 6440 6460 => -4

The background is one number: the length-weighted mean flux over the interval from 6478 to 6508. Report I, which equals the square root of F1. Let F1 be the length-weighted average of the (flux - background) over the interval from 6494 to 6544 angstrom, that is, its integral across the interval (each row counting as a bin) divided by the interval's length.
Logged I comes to 0.42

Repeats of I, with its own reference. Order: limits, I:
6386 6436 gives 0.43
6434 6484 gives 0.58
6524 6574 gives 0.09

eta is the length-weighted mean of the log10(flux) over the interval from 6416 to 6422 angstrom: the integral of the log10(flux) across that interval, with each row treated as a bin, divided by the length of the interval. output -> 0.842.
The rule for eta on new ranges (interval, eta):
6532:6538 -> 0.857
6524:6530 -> 0.849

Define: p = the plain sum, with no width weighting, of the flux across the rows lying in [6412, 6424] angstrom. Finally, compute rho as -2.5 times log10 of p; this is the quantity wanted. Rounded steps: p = 27.8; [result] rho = -3.61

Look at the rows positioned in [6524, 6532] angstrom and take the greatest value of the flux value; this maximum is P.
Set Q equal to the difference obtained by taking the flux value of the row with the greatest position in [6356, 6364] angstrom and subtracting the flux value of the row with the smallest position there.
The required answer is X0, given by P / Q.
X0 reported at -355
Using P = 7.1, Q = -0.02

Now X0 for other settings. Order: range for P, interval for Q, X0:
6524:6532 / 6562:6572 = 27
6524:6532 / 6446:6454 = 101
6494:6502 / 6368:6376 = 61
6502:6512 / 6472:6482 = -86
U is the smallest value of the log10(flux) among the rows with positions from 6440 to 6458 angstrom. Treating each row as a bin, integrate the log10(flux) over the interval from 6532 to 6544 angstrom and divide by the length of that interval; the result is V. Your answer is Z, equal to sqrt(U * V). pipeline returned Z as 0.854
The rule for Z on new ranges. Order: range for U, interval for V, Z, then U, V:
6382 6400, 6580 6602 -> 0.845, 0.843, 0.847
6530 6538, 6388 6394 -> 0.849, 0.851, 0.846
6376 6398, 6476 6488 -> 0.843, 0.843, 0.844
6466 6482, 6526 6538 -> 0.851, 0.848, 0.854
